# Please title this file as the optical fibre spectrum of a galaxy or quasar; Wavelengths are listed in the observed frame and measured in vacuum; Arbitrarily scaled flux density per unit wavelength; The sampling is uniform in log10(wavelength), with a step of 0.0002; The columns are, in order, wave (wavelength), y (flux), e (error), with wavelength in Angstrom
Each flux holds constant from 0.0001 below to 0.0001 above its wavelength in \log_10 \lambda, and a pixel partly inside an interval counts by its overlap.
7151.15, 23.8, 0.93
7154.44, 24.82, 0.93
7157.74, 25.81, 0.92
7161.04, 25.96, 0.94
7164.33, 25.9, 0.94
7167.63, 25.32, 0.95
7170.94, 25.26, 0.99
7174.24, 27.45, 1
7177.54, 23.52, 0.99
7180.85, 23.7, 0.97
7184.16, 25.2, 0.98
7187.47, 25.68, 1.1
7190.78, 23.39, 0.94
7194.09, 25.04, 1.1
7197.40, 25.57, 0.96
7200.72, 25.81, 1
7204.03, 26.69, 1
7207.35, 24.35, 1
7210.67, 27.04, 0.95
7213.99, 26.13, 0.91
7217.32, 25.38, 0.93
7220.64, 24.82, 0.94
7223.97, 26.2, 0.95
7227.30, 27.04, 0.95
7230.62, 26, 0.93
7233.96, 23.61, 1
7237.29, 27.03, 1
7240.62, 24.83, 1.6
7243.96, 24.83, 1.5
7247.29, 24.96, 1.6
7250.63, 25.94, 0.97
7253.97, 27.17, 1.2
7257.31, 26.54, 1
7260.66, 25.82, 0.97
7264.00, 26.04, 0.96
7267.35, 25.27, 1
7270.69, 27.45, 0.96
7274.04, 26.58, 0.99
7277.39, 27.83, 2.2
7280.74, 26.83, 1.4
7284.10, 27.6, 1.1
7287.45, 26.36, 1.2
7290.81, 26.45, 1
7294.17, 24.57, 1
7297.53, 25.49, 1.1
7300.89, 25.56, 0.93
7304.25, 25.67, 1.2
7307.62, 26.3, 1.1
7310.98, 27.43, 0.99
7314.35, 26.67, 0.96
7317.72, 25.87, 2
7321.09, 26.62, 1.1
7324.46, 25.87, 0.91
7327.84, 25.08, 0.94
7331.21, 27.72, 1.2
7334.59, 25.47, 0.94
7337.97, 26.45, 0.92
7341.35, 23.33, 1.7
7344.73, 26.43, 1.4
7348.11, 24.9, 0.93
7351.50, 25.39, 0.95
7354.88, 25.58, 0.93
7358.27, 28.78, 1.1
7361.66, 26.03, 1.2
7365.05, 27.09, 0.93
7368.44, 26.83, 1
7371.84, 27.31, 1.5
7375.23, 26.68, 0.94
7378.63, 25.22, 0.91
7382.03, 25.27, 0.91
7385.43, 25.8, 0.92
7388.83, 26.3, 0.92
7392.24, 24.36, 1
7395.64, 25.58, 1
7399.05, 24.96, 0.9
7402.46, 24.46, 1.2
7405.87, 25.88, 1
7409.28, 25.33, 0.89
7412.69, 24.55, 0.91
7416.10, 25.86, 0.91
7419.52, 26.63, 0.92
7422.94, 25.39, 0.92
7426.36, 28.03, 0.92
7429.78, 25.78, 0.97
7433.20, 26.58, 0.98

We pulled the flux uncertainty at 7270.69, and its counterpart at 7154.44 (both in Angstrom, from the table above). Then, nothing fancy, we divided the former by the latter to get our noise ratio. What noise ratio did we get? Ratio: 1.03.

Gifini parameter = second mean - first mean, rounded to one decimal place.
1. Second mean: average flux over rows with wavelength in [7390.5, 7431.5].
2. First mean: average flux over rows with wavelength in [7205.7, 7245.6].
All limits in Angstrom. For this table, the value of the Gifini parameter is 0.0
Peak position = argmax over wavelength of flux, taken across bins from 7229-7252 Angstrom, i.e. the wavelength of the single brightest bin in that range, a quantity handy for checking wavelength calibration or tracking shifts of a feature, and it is 7237.29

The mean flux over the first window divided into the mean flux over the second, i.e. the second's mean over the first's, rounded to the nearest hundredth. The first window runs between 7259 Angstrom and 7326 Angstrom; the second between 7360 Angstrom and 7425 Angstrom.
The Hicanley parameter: 0.98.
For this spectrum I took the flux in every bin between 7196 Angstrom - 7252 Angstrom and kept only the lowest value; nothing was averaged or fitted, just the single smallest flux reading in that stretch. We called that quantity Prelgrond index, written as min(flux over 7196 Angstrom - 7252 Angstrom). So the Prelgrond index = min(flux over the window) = 23.61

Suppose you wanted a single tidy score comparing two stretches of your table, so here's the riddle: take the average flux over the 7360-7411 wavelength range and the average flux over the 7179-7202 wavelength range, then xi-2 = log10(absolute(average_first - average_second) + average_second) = 1.412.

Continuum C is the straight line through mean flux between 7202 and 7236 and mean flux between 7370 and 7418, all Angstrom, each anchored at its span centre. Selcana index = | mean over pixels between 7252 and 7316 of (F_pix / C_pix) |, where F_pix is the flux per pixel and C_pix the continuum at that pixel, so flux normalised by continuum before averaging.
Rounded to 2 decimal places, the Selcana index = 1.03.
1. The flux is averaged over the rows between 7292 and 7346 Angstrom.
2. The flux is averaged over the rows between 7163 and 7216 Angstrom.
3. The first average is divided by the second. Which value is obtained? 1.02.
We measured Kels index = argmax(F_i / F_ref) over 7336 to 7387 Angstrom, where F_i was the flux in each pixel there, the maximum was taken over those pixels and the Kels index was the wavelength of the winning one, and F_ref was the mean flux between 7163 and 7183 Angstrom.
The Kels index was 7358.27 Angstrom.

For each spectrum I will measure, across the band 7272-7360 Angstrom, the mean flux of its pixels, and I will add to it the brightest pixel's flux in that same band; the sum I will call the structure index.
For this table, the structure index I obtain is 55.0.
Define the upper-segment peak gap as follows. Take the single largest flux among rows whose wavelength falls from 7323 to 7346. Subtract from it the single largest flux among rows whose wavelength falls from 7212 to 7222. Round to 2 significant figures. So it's 1.6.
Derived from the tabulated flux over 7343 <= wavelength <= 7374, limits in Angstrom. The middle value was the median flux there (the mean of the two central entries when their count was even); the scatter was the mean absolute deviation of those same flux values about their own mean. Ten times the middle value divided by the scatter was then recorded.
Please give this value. 291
